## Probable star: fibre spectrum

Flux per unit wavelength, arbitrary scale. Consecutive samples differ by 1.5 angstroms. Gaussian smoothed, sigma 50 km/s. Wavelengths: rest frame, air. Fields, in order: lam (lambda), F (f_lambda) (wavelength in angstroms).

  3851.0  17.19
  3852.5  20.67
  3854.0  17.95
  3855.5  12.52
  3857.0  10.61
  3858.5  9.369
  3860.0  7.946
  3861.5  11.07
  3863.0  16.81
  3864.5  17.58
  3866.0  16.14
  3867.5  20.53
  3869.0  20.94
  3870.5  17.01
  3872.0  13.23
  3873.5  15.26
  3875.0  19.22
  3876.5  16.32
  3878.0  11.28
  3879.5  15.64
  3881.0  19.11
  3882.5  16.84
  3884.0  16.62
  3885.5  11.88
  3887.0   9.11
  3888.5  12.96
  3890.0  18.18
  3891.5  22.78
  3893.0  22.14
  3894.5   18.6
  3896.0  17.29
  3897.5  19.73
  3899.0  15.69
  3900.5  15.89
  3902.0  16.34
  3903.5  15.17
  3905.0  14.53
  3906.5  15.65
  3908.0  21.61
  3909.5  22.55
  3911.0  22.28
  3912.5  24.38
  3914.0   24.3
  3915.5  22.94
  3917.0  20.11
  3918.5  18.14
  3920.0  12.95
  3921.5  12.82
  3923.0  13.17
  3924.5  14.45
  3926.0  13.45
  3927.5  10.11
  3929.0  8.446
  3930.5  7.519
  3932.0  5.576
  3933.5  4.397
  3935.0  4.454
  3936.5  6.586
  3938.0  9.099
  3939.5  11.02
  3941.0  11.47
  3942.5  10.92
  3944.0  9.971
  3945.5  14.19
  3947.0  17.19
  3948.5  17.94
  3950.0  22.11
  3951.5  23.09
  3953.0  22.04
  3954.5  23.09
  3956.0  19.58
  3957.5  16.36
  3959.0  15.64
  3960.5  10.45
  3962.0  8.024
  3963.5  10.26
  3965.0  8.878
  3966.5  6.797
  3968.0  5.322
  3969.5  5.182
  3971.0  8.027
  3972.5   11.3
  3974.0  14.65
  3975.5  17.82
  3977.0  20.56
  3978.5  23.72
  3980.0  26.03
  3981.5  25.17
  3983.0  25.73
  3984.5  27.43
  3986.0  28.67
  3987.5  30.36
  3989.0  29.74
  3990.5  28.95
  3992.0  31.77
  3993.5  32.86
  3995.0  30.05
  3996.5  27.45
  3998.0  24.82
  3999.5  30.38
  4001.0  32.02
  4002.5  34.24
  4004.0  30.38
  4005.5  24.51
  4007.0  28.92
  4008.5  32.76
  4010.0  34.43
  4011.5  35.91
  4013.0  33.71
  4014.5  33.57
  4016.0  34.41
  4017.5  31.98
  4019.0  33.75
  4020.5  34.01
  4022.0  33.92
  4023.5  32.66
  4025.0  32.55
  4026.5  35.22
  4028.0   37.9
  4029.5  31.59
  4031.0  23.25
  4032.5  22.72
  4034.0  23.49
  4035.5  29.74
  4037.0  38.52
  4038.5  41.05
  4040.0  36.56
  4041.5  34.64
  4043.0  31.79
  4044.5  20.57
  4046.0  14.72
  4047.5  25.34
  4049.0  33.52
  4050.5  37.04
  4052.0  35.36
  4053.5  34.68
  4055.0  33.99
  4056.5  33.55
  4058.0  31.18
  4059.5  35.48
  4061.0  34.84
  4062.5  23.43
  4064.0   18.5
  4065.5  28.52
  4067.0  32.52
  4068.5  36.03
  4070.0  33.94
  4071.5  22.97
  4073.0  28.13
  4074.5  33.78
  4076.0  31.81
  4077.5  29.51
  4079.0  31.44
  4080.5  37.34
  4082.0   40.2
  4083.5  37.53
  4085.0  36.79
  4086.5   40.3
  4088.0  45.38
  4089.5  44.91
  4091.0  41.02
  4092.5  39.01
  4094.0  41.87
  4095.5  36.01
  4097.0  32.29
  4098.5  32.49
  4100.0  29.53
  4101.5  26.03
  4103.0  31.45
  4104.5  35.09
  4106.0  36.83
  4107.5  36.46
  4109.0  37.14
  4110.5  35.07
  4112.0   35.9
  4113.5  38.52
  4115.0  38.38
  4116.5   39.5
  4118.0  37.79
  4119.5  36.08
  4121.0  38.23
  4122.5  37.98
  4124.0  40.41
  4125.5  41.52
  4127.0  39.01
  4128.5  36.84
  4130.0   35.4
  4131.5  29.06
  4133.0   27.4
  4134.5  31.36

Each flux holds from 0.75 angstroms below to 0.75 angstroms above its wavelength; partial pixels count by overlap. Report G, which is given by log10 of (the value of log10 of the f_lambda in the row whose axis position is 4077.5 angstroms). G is 0.17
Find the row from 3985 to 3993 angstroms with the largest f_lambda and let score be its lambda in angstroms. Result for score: 3992.0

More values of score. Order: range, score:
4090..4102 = 4094.0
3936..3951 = 3950.0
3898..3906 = 3902.0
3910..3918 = 3912.5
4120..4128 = 4125.5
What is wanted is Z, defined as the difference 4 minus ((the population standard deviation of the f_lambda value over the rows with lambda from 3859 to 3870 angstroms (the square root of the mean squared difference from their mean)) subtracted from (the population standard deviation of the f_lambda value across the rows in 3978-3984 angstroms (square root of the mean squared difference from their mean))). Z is 7.5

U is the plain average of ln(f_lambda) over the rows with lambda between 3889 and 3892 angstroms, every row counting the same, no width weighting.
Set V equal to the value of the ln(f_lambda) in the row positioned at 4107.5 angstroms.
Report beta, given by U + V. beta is 6.6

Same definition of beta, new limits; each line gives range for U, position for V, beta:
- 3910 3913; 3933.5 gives 4.6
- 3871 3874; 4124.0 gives 6.4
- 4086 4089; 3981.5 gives 7.0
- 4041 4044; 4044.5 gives 6.5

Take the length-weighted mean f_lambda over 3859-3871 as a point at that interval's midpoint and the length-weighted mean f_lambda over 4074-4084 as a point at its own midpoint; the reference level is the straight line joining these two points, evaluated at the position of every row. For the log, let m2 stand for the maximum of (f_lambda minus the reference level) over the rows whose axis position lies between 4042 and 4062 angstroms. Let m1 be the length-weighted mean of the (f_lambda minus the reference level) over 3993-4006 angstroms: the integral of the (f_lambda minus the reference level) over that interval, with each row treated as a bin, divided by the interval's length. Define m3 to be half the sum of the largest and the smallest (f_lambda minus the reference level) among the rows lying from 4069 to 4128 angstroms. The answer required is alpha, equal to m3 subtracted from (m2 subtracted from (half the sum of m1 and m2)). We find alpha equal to -1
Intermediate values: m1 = 2.1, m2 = 5.06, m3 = -0.3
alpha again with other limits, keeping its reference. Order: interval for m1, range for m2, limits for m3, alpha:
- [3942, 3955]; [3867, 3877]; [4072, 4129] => -5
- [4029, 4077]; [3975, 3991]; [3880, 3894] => -1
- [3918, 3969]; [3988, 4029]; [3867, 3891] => -7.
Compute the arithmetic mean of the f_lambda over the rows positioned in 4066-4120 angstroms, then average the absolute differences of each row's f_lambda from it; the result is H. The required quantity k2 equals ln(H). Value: 1.31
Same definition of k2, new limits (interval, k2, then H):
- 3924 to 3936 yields 1.13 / 3.1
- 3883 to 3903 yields 1.04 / 2.8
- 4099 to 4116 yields 1.11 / 3.0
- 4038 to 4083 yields 1.56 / 4.8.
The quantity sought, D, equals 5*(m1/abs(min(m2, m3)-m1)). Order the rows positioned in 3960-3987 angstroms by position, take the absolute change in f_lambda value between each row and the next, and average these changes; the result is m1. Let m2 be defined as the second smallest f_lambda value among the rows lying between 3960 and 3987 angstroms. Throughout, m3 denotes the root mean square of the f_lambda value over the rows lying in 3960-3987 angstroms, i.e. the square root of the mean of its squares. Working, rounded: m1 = 2.06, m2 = 5.322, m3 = 17.8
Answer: 3.1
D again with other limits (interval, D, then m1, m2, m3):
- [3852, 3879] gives 2.3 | 2.96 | 9.369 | 15.7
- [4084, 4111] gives 0.5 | 2.82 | 29.53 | 36.9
